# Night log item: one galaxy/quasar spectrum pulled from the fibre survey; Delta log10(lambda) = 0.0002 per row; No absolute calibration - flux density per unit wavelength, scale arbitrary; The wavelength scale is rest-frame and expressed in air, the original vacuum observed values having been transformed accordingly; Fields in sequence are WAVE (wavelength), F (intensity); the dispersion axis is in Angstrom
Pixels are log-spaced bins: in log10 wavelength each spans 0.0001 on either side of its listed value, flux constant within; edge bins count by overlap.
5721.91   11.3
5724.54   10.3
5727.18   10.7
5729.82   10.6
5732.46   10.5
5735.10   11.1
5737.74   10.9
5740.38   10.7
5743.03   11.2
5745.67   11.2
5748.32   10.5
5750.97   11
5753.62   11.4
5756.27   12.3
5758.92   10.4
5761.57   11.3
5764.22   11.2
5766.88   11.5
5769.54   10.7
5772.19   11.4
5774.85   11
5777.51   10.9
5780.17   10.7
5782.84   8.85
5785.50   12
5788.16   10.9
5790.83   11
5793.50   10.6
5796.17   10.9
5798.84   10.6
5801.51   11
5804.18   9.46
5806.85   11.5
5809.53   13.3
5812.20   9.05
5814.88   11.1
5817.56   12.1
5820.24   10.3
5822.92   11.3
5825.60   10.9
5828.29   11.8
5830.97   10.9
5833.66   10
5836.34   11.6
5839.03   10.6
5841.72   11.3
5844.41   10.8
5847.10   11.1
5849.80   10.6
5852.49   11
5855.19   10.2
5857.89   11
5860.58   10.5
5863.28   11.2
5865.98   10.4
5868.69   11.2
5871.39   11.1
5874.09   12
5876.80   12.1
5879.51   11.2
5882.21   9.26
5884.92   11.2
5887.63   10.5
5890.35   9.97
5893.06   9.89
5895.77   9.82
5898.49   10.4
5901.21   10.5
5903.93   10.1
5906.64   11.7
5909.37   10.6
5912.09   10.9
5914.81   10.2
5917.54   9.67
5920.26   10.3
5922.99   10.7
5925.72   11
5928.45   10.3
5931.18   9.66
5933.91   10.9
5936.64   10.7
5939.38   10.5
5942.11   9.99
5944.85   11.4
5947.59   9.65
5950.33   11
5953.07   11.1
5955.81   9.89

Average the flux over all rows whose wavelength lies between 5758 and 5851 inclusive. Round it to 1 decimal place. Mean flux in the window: 10.9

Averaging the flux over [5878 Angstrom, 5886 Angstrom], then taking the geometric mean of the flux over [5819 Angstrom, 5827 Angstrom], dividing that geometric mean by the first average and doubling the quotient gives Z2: 2.05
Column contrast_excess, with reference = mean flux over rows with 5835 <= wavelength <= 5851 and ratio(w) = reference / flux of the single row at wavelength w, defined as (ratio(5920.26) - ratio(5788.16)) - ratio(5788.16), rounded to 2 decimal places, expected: -0.95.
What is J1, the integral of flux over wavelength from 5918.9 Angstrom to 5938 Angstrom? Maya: 201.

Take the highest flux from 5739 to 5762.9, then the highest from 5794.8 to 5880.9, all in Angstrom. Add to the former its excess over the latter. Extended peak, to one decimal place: 11.3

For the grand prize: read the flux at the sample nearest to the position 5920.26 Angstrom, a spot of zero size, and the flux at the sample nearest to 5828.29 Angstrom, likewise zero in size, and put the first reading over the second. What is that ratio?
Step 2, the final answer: 0.87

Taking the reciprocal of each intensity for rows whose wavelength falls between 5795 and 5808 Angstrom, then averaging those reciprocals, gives 0.094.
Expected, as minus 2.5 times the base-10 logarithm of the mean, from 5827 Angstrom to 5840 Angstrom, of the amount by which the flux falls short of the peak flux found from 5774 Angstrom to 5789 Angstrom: 0.0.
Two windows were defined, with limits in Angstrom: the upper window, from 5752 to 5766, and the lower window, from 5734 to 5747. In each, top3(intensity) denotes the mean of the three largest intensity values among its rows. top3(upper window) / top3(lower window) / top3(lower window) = 0.0936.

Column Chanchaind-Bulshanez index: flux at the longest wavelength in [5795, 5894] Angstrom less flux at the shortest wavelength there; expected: -1.0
